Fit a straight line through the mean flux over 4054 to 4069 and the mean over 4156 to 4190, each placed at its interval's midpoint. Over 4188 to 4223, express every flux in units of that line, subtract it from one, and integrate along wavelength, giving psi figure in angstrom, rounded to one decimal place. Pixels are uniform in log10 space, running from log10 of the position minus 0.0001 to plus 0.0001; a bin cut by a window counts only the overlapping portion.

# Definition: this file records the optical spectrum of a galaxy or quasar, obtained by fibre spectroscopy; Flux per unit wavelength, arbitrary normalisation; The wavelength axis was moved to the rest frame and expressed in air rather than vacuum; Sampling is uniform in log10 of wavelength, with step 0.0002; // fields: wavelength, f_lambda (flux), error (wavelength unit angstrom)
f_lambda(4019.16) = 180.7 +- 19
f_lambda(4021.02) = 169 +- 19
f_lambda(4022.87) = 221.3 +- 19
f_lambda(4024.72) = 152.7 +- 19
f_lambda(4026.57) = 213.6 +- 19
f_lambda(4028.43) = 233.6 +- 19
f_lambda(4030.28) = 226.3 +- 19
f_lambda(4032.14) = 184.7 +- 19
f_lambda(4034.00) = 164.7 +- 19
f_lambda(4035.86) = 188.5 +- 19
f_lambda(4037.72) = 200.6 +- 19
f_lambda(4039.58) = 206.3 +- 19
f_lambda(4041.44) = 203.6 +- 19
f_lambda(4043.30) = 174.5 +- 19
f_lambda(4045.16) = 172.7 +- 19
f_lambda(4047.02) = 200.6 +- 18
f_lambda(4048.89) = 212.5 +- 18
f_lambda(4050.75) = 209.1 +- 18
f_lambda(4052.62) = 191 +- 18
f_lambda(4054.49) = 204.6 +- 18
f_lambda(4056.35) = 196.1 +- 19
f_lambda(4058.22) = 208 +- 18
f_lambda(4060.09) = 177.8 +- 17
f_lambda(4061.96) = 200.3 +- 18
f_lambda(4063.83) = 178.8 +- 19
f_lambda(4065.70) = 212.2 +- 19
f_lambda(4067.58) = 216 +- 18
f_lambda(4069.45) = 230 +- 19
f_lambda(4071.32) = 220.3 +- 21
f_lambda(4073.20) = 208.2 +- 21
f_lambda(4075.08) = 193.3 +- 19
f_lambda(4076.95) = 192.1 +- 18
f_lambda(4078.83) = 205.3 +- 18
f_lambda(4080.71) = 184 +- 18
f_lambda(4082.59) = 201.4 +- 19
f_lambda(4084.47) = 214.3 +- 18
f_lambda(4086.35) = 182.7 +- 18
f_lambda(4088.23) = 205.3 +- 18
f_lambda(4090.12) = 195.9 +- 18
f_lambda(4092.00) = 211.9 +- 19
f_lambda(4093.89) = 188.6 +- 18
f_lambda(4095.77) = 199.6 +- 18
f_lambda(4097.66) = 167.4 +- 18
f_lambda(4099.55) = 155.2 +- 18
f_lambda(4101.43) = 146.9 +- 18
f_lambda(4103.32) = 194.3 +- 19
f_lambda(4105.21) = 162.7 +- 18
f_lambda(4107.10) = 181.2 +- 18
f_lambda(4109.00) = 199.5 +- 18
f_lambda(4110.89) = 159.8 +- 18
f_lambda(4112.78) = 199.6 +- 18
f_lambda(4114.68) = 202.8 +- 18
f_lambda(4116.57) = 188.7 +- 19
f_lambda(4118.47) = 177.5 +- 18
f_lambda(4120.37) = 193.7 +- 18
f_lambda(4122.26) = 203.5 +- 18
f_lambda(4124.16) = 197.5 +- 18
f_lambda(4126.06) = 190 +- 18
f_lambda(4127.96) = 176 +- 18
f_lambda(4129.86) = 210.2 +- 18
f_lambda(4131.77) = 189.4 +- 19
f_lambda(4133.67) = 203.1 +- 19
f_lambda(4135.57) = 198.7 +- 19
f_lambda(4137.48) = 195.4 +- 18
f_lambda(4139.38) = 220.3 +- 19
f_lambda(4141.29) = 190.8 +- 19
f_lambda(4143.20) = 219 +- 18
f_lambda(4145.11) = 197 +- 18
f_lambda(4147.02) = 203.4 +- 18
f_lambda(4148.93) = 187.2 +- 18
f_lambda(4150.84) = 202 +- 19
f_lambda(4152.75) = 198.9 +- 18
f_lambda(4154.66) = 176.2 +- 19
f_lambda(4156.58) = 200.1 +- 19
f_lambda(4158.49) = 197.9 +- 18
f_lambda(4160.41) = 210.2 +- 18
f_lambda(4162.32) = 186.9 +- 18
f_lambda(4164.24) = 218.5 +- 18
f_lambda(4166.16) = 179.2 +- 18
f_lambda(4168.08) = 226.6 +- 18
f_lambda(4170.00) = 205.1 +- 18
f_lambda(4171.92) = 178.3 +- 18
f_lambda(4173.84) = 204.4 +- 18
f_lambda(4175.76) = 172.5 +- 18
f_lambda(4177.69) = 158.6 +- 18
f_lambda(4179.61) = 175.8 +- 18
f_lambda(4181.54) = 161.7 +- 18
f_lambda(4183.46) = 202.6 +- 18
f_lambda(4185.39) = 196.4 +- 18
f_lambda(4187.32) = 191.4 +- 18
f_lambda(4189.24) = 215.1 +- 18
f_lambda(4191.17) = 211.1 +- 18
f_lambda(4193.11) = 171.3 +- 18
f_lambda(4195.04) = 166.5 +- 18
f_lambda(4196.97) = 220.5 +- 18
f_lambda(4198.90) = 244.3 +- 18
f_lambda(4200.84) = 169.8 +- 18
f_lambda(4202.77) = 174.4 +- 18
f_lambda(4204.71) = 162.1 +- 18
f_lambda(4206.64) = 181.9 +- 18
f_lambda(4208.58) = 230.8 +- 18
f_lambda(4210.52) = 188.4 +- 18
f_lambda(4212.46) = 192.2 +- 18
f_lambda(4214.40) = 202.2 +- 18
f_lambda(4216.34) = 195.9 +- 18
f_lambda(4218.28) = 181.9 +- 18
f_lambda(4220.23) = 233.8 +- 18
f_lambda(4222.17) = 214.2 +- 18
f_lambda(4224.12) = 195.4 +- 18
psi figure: -1.1 angstrom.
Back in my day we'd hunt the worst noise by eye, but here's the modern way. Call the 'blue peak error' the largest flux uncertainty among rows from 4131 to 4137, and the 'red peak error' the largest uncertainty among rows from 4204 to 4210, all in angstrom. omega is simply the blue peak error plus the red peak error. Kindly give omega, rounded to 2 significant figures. 37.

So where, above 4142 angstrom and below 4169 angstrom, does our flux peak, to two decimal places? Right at 4168.08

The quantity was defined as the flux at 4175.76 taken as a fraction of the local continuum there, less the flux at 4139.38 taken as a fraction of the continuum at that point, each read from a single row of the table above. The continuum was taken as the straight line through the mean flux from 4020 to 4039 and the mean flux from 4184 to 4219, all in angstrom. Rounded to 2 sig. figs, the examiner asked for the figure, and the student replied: -0.24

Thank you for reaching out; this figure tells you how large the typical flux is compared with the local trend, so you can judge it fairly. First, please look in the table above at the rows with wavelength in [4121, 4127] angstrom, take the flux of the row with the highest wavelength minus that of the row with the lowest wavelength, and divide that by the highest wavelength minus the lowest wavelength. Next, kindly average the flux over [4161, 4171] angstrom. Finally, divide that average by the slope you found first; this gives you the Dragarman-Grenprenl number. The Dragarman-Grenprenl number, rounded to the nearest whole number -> -57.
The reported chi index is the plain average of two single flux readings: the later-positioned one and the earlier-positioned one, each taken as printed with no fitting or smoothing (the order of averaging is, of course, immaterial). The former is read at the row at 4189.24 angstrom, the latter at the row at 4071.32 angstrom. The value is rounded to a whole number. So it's 218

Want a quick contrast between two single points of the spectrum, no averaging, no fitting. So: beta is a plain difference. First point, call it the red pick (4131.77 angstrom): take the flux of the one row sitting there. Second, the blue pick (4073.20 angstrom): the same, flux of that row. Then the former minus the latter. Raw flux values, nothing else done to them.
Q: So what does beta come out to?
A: -19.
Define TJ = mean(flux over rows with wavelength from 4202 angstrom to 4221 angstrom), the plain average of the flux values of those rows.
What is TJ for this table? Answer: 194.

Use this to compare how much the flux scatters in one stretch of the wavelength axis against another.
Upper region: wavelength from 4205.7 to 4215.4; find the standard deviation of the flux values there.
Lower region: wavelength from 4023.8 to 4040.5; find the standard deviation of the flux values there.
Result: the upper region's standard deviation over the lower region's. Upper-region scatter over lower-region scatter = 0.7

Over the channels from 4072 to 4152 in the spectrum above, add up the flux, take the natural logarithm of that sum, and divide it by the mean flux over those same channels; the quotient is 0.0467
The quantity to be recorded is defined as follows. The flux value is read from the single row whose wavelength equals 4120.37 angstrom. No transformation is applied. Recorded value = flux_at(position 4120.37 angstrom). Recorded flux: 193.7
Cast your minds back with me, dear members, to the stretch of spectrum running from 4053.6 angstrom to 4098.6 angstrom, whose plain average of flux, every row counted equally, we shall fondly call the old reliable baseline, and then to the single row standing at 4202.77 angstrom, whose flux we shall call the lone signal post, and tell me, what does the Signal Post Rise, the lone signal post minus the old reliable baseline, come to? -25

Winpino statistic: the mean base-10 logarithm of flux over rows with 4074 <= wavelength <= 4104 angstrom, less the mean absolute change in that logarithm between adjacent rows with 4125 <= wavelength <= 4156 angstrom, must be 2.239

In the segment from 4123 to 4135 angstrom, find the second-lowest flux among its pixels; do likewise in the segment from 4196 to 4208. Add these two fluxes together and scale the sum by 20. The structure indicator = 7184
